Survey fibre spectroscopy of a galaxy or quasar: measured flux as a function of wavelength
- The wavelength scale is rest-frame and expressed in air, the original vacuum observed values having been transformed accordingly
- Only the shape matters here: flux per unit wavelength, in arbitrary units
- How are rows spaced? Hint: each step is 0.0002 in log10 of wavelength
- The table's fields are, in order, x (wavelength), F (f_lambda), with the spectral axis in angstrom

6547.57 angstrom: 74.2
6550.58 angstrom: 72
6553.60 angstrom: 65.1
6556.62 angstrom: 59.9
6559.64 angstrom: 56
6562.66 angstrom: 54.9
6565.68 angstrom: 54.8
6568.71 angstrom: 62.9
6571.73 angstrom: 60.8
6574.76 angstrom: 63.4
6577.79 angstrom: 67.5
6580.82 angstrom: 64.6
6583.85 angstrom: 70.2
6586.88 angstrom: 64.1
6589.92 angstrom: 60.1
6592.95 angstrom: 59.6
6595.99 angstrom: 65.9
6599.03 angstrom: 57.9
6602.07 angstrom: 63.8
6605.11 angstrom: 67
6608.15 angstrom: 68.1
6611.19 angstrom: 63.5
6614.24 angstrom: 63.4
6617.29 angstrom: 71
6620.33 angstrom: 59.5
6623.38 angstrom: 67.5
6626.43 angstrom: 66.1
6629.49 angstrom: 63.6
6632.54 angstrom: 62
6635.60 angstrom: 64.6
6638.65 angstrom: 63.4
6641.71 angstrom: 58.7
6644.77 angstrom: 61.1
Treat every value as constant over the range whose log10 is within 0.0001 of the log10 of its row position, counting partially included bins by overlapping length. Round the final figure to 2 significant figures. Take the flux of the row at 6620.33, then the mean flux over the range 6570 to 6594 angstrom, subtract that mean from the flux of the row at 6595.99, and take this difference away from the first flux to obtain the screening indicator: 57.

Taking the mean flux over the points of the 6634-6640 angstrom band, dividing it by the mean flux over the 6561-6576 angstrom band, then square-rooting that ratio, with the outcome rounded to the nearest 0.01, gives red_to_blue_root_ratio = 1.04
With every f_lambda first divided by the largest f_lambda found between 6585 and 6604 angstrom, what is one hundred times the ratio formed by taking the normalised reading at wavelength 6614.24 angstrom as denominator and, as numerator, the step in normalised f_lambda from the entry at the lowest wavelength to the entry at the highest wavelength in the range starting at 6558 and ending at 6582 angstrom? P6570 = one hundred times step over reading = 14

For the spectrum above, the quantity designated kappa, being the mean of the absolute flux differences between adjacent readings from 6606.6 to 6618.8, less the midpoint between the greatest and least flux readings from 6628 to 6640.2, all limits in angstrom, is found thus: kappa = -59.2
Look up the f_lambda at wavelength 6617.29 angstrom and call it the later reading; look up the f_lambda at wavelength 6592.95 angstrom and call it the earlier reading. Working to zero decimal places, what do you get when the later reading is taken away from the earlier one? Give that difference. -11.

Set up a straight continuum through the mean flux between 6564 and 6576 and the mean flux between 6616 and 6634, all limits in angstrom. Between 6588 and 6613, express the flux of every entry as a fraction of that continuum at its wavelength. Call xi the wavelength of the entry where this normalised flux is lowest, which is 6599.03 angstrom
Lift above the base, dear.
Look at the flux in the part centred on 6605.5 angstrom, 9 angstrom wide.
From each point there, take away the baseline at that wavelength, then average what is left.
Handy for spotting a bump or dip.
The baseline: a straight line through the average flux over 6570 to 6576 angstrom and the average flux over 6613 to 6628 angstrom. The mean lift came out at 1.9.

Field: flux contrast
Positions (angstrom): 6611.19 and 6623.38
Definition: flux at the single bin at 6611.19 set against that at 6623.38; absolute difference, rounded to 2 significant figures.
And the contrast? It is 4.0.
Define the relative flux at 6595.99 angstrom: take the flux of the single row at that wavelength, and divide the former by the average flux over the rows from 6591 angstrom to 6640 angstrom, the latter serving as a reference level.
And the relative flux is 1.03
